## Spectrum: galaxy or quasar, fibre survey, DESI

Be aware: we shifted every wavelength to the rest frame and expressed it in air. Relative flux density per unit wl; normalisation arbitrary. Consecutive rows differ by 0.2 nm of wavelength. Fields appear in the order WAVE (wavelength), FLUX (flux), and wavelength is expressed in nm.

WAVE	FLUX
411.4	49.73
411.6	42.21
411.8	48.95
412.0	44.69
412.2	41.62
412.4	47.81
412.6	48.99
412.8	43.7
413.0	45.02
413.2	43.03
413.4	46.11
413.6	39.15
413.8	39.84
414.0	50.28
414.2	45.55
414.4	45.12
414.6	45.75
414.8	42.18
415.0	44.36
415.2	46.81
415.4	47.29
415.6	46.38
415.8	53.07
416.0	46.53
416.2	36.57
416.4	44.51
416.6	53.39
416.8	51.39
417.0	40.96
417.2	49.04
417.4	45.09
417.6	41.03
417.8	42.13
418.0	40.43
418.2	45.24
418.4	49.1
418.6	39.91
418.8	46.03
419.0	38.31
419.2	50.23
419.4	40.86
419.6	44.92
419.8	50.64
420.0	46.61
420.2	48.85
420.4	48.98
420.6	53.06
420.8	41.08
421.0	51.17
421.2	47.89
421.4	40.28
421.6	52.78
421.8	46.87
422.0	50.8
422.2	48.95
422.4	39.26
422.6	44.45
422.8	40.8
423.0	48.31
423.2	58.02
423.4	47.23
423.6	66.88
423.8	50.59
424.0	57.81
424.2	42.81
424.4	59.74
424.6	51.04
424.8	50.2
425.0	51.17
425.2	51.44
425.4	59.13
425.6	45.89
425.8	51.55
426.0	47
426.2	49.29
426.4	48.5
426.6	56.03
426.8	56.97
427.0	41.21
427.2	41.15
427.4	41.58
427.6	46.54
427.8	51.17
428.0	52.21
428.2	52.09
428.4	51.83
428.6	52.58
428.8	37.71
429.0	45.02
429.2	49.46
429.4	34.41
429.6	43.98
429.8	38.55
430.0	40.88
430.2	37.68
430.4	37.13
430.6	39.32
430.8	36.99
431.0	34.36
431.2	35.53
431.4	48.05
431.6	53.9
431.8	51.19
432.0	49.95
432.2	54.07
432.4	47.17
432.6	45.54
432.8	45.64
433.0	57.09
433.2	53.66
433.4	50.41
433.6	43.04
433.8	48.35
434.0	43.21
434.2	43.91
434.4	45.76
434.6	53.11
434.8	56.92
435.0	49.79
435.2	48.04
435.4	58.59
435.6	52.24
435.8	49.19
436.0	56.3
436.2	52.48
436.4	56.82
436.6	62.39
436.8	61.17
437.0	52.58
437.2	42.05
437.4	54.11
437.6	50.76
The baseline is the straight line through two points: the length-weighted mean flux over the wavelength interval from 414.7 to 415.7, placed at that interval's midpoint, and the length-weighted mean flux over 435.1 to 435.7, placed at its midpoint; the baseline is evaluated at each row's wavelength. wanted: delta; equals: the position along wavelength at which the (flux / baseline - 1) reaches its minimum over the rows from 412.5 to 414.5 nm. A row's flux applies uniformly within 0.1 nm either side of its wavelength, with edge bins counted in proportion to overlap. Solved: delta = 413.6 nm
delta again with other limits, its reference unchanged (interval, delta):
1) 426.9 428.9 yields 428.8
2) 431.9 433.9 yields 433.6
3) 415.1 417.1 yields 416.2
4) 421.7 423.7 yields 422.4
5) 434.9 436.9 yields 435.2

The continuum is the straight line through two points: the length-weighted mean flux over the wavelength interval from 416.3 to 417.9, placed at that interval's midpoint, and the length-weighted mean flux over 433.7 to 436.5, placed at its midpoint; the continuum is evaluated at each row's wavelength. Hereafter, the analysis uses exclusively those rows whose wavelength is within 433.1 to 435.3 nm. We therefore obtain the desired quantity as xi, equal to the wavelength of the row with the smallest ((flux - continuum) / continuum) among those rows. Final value 433.6 nm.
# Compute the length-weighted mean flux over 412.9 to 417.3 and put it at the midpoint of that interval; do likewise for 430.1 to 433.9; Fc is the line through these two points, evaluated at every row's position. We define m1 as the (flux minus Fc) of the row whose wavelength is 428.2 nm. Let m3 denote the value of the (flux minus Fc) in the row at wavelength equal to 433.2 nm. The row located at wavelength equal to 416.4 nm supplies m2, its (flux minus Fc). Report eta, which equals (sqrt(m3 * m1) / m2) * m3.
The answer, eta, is -53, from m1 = 6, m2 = -1.1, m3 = 8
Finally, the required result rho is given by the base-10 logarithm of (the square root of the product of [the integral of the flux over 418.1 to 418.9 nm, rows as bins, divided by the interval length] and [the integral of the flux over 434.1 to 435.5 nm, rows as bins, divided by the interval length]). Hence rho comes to 1.68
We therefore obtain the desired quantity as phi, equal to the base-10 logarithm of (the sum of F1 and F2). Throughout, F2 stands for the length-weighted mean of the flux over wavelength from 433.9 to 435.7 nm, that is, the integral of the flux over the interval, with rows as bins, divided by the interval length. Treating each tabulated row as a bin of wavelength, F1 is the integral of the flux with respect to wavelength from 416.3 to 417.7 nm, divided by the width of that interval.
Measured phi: 1.99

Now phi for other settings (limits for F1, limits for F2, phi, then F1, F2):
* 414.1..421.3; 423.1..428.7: 1.99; 45.8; 51.1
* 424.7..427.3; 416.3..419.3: 1.98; 50.0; 45.1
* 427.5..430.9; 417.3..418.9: 1.94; 44.0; 43.6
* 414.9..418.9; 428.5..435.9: 1.96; 45.5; 46.3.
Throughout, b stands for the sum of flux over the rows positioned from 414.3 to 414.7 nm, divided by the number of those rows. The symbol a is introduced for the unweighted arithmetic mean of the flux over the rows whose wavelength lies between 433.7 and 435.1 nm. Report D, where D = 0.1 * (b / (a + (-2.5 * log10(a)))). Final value 0.102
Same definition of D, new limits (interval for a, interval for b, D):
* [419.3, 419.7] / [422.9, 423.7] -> 0.142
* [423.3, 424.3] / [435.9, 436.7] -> 0.117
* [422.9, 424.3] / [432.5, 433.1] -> 0.101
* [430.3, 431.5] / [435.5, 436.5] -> 0.154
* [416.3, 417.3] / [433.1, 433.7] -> 0.112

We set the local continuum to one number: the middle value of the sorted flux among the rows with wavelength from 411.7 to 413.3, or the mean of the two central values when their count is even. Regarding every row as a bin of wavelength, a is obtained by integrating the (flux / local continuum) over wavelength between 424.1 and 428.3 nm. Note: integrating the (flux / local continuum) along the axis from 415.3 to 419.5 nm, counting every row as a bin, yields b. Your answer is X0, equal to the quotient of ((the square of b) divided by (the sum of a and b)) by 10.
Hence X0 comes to 0.201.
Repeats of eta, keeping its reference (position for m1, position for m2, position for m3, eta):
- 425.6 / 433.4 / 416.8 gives 1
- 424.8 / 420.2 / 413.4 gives 0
